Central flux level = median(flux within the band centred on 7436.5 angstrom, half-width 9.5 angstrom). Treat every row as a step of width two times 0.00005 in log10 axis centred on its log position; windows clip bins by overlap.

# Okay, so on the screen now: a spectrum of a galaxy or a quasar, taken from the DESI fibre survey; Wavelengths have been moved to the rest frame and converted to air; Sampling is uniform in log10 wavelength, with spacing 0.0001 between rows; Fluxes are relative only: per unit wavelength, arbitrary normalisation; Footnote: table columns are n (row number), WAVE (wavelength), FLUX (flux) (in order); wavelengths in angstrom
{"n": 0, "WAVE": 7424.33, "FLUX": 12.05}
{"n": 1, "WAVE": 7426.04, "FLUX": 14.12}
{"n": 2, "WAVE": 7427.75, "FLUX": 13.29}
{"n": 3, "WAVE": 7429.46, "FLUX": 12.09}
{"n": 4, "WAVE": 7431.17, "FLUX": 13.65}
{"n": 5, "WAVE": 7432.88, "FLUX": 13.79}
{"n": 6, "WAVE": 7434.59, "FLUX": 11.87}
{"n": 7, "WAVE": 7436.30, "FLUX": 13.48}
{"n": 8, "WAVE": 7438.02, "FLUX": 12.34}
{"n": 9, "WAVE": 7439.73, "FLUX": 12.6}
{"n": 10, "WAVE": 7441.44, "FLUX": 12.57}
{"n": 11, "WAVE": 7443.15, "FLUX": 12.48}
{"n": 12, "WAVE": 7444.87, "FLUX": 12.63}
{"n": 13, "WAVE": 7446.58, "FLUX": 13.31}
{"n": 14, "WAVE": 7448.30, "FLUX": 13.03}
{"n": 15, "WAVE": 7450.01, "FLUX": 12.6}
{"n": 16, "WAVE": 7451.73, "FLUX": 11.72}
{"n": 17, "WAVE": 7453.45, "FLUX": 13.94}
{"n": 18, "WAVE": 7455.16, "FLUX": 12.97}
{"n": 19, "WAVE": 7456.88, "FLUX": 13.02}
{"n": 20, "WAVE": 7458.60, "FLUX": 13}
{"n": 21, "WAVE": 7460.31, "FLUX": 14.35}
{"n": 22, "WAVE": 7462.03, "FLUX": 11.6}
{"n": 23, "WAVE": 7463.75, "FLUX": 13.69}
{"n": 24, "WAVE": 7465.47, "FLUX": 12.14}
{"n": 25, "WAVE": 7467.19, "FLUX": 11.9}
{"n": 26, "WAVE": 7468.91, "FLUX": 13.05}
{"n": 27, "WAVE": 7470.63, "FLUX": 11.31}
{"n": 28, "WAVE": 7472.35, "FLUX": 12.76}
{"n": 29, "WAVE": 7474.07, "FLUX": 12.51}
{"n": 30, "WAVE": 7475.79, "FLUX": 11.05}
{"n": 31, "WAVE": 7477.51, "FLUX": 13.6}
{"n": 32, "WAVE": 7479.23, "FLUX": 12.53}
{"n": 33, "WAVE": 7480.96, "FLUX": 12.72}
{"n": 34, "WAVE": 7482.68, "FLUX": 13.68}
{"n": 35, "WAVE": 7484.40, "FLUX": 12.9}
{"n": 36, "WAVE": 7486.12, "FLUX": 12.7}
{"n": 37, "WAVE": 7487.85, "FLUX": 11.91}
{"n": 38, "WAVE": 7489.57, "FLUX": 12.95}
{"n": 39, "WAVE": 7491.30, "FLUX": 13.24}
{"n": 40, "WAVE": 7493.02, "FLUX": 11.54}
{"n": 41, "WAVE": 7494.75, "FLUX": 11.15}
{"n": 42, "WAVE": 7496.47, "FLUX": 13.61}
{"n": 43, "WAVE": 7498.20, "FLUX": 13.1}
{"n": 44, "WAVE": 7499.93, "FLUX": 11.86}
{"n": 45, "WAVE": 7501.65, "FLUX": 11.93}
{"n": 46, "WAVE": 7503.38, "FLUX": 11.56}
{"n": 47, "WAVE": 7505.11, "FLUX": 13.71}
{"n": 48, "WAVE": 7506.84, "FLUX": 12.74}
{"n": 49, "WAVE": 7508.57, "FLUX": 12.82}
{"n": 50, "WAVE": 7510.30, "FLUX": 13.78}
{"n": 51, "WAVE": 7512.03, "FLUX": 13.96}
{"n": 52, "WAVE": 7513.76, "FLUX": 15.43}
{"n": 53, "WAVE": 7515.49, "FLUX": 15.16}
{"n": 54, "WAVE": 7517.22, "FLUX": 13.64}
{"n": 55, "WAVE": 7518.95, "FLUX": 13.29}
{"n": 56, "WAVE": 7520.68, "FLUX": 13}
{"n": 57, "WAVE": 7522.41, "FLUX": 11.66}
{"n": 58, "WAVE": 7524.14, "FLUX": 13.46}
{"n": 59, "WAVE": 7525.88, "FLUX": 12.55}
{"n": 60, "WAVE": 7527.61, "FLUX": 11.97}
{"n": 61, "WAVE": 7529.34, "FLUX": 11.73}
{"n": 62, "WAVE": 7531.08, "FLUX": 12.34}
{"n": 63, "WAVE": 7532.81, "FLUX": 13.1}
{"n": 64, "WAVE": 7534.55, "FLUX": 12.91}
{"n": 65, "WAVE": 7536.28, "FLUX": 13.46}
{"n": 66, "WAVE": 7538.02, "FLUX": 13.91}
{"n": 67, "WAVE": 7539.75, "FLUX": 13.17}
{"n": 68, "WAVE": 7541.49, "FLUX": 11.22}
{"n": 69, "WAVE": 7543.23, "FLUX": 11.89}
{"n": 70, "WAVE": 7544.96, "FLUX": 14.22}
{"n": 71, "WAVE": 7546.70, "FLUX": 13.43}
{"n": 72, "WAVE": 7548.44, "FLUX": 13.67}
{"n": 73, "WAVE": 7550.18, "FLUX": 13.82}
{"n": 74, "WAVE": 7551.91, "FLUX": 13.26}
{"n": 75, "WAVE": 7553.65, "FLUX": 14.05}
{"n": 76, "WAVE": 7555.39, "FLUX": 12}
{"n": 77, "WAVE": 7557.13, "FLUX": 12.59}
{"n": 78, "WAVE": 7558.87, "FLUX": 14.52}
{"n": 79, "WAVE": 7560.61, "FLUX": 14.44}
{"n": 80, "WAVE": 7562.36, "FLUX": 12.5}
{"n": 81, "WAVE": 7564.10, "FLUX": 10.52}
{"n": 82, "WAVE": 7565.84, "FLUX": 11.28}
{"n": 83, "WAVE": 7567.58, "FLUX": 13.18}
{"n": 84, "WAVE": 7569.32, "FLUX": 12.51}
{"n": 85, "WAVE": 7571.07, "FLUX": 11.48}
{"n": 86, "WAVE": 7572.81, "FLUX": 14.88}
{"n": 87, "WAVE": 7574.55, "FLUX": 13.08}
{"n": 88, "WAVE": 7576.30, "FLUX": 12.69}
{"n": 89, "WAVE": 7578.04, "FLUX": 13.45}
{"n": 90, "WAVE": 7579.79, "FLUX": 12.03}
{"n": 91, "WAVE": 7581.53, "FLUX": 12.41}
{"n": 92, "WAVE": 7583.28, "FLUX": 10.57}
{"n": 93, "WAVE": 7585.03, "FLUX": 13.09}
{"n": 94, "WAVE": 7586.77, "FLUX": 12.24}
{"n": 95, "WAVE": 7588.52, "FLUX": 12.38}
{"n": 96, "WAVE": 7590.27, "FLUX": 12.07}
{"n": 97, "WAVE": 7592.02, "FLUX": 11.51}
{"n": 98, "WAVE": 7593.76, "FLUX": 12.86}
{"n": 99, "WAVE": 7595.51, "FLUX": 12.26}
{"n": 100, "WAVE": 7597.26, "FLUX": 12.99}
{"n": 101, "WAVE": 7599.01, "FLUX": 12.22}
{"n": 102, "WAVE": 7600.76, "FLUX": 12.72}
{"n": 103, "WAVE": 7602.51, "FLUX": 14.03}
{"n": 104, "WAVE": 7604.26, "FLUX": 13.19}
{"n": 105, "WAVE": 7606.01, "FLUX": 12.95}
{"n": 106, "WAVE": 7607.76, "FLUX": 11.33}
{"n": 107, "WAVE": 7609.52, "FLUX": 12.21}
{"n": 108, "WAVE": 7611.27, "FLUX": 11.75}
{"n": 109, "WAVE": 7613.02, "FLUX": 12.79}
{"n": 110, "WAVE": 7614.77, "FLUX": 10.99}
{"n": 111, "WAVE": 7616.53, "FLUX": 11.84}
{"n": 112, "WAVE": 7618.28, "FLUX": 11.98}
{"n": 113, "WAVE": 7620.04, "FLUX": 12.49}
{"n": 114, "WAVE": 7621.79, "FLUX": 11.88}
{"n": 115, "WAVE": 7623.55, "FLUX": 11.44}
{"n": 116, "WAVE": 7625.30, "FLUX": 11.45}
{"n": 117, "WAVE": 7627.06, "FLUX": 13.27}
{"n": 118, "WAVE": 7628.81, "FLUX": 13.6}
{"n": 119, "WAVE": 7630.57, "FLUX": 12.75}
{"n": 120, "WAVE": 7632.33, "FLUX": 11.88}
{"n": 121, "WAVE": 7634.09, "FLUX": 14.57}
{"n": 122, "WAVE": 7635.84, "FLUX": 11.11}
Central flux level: 12.6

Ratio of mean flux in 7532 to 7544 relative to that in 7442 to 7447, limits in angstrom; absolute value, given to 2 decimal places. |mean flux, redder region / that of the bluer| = 1.00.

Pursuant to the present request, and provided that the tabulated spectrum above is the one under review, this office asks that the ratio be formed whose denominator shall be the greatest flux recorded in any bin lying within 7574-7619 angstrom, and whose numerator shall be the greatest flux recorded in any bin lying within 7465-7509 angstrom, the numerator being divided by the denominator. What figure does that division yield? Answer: 0.98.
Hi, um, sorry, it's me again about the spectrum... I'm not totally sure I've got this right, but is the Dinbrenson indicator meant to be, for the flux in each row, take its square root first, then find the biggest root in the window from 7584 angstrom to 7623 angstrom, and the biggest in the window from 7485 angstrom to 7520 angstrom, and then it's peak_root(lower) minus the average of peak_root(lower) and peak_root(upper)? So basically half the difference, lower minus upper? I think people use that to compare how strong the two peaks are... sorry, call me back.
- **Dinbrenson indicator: 0.09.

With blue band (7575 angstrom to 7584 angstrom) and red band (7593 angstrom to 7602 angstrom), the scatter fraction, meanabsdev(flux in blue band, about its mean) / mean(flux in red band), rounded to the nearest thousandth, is 0.059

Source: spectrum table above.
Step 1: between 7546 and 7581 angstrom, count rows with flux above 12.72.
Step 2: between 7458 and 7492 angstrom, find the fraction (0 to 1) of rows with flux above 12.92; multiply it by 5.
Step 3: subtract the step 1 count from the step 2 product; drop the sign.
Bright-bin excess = 9.0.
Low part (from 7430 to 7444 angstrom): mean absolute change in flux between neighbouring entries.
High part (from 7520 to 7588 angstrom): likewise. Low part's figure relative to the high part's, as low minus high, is -0.4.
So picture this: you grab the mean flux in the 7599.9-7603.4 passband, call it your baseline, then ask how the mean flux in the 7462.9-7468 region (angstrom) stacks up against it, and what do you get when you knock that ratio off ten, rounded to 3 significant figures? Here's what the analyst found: 9.06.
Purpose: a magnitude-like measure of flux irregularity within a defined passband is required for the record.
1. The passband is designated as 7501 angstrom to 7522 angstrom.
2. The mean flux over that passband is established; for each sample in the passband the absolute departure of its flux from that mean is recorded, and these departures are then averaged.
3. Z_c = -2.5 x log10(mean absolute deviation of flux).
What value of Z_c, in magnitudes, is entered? 0.16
